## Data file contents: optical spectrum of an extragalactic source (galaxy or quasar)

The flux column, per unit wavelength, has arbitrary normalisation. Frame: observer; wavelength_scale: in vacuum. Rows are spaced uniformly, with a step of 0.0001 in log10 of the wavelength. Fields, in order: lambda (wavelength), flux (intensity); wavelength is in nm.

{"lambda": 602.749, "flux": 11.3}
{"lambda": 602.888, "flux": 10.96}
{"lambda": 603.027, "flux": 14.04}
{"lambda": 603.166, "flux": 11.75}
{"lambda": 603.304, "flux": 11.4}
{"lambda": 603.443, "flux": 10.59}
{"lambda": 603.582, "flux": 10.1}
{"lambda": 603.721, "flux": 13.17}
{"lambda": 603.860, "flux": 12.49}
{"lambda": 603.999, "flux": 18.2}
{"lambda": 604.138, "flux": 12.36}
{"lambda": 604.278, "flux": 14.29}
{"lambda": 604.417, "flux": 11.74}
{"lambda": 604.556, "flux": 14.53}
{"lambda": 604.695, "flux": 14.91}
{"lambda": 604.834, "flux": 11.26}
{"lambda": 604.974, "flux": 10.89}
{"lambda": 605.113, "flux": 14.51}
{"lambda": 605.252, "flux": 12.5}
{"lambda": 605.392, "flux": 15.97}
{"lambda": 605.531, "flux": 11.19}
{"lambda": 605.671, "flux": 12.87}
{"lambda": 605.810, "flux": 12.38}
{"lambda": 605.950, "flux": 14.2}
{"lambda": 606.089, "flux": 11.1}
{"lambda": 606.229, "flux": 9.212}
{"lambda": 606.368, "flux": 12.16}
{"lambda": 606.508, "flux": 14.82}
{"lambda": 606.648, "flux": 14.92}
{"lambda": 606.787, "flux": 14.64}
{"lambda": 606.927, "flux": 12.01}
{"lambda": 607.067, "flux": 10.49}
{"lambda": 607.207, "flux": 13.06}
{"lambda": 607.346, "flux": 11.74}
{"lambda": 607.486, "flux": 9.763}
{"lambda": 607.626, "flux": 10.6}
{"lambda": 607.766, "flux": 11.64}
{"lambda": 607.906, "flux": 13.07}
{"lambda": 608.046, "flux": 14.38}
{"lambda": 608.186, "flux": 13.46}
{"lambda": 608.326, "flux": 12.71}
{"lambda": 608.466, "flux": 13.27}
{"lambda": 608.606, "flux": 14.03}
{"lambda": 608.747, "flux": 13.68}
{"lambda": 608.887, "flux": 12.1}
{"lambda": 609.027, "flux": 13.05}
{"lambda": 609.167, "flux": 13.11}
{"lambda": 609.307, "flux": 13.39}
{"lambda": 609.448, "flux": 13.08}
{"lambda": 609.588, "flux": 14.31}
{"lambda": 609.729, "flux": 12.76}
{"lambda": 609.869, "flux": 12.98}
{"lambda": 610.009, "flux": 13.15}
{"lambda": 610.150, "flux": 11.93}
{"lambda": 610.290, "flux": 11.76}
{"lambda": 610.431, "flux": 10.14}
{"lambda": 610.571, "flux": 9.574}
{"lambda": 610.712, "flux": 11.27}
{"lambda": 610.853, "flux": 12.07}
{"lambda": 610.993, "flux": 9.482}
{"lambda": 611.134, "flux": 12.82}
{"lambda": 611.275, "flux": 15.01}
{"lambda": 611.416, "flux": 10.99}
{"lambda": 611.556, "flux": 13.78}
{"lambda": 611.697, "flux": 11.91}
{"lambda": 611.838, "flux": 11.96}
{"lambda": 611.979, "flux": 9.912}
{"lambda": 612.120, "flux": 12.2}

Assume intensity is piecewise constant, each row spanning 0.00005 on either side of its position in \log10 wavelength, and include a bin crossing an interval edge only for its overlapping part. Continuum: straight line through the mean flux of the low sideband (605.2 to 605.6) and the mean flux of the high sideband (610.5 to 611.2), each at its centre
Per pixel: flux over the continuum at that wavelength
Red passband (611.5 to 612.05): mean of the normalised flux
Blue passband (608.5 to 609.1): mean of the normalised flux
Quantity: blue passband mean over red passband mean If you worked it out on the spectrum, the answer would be 1.00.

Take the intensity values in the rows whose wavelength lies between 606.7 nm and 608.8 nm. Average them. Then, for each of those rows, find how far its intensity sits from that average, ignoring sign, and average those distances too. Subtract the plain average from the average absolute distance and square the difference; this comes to 129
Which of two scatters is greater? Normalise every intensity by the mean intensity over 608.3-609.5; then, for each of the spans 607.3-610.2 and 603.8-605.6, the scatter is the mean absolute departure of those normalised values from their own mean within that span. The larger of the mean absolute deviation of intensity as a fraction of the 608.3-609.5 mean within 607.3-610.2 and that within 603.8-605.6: 0.137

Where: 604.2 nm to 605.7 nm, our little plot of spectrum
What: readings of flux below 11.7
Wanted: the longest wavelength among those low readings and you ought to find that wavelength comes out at 605.531 nm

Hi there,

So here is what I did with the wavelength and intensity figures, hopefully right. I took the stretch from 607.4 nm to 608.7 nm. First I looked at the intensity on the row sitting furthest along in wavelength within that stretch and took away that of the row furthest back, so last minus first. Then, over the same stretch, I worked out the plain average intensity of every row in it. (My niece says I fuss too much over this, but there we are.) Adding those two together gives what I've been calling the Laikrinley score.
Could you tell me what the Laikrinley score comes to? 17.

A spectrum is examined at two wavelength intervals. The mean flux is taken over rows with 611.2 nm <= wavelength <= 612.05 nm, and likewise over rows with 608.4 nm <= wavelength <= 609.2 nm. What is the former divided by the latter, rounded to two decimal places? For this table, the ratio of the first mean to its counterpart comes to 0.93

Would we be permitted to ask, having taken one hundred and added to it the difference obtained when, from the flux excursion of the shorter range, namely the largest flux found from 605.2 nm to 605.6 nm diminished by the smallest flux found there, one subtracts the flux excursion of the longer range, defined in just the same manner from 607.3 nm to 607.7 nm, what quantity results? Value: 102.8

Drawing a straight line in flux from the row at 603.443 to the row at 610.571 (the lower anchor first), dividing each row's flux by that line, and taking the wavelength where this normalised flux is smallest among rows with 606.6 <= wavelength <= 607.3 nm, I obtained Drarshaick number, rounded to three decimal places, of 607.067 nm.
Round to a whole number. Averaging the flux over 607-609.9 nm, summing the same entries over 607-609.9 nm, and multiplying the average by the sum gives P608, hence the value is 3386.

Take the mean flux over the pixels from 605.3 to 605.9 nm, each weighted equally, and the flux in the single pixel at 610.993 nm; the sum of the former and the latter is 22.6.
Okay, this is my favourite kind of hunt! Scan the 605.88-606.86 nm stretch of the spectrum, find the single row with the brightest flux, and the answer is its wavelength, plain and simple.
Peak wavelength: 606.648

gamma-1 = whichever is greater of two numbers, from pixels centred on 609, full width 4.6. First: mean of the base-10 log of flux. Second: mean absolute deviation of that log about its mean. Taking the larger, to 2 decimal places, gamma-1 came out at 1.09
